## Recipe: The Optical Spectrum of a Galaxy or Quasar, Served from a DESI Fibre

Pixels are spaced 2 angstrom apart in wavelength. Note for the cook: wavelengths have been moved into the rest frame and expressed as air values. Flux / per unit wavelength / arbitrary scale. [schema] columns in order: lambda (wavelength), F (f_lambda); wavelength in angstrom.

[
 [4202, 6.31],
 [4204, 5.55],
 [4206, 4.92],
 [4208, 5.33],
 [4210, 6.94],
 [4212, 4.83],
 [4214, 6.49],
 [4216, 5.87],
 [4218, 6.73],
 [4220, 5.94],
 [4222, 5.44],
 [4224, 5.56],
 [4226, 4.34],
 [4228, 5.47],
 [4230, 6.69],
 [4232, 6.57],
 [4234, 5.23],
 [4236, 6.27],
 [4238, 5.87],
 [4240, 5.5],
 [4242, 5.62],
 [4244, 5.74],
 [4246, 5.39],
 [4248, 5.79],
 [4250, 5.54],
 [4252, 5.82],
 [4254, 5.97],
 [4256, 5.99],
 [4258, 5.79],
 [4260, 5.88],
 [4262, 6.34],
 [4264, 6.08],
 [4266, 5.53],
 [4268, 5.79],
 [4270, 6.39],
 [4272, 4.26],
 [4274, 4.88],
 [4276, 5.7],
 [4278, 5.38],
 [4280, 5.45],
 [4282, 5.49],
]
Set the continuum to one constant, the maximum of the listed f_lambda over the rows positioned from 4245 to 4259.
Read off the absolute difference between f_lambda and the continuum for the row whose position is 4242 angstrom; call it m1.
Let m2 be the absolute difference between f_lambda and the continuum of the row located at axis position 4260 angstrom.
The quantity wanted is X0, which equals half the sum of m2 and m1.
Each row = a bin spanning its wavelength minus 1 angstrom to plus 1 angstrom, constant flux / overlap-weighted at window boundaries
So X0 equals 0.24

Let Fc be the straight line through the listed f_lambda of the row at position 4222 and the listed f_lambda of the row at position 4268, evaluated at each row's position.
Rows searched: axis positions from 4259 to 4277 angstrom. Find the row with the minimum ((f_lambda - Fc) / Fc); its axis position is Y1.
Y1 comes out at 4272 angstrom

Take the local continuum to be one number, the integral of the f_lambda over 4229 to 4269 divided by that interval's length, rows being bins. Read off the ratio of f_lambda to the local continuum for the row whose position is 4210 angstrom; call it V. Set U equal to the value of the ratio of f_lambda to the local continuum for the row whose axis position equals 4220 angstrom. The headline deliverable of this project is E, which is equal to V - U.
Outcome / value 0.17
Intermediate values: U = 1.012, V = 1.18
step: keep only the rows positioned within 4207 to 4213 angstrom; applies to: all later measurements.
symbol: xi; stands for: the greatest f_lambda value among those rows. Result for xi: 6.94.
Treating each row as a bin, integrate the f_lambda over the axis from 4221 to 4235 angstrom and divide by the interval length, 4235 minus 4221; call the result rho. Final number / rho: 5.6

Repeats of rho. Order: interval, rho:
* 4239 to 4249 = 5.6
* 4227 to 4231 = 6.1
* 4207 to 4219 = 6.0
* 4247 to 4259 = 5.8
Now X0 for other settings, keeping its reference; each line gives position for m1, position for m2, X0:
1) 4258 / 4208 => 0.43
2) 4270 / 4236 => 0.34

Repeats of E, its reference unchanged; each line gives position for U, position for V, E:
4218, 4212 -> -0.32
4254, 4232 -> 0.10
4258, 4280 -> -0.06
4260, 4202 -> 0.07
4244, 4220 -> 0.03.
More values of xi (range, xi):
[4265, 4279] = 6.39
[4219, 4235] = 6.69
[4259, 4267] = 6.34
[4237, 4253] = 5.87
